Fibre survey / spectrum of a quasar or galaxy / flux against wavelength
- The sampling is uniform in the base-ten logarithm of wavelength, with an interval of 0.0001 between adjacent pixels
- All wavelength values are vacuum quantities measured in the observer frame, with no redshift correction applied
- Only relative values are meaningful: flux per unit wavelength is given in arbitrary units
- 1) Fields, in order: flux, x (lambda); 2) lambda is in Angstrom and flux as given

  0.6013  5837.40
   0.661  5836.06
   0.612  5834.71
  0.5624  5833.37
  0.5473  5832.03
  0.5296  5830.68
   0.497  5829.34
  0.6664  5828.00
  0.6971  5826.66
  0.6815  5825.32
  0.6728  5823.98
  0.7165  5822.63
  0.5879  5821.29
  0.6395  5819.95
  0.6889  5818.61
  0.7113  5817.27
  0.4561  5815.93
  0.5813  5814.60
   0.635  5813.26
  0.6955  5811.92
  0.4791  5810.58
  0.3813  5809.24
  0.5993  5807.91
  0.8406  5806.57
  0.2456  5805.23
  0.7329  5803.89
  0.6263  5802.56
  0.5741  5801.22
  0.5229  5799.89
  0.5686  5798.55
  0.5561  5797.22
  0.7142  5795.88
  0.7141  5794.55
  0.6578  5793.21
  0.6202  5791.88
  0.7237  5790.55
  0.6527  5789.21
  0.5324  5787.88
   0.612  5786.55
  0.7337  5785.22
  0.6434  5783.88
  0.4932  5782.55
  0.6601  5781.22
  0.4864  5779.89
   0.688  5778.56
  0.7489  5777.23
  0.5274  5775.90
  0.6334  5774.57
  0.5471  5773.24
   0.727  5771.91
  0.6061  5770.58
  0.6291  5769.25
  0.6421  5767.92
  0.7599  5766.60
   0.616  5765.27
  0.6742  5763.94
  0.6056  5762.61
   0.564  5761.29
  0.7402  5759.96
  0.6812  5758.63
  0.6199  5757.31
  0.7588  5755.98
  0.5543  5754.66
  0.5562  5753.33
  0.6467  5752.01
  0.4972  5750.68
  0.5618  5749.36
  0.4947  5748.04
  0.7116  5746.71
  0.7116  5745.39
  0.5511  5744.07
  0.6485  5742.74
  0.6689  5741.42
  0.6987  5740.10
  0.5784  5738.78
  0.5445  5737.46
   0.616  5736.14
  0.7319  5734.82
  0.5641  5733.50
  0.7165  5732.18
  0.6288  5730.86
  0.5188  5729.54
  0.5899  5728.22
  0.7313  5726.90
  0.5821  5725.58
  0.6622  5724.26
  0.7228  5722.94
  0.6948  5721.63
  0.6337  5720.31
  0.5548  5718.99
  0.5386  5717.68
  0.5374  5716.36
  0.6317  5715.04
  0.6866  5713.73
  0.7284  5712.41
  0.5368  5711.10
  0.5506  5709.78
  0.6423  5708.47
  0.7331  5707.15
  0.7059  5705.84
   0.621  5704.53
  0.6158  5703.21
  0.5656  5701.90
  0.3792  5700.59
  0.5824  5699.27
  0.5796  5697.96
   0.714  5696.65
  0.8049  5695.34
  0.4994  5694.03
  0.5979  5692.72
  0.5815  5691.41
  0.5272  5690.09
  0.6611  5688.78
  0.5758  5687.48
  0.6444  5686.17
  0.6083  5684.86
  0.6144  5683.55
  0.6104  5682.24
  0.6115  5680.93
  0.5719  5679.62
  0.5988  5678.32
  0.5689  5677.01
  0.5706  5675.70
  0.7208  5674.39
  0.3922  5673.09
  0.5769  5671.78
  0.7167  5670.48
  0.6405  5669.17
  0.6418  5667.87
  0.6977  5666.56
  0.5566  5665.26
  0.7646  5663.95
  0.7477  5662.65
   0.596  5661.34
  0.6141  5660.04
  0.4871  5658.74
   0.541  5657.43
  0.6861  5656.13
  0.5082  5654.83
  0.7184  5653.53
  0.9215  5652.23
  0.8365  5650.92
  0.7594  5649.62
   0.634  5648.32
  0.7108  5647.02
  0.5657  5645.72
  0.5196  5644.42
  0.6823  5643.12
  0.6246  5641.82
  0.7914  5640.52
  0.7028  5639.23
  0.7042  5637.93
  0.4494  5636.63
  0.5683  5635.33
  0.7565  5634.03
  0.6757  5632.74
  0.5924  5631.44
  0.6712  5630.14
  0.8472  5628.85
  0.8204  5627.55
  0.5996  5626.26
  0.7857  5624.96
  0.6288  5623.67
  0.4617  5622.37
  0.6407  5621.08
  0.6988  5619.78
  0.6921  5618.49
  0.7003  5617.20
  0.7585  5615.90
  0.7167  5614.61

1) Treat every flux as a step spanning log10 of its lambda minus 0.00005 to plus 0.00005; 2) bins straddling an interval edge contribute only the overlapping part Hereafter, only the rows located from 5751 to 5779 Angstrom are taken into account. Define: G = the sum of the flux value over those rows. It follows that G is 13.5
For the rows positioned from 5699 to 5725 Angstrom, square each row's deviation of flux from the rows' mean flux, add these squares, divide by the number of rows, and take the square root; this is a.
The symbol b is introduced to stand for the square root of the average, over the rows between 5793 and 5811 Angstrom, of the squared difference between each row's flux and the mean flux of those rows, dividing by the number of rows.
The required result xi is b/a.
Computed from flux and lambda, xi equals 1.7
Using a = 0.086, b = 0.15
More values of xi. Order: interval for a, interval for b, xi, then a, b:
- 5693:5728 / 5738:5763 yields 0.9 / 0.092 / 0.08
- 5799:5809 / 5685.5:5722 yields 0.5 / 0.172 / 0.09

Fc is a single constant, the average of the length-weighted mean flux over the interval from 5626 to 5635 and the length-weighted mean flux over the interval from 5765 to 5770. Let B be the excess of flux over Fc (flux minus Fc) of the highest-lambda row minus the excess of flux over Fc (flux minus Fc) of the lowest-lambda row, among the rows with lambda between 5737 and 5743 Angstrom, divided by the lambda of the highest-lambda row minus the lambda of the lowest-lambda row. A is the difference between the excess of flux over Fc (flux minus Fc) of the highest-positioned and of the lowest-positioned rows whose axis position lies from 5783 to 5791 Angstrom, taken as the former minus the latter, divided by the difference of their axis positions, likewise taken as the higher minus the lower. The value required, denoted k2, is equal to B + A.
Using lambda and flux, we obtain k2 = 0.03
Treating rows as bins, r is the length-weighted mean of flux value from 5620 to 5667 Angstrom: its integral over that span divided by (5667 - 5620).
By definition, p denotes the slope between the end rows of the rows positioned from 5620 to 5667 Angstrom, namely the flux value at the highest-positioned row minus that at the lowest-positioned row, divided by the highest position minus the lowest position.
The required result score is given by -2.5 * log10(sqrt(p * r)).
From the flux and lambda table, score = 3.9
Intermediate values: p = 0.0013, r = 0.66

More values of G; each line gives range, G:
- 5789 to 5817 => 12.6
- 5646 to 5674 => 13.7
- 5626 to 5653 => 14.4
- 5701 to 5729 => 13.3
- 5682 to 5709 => 12.9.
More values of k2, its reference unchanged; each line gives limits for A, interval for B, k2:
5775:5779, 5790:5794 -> 0.04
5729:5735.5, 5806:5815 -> 0.01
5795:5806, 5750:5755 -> -0.04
